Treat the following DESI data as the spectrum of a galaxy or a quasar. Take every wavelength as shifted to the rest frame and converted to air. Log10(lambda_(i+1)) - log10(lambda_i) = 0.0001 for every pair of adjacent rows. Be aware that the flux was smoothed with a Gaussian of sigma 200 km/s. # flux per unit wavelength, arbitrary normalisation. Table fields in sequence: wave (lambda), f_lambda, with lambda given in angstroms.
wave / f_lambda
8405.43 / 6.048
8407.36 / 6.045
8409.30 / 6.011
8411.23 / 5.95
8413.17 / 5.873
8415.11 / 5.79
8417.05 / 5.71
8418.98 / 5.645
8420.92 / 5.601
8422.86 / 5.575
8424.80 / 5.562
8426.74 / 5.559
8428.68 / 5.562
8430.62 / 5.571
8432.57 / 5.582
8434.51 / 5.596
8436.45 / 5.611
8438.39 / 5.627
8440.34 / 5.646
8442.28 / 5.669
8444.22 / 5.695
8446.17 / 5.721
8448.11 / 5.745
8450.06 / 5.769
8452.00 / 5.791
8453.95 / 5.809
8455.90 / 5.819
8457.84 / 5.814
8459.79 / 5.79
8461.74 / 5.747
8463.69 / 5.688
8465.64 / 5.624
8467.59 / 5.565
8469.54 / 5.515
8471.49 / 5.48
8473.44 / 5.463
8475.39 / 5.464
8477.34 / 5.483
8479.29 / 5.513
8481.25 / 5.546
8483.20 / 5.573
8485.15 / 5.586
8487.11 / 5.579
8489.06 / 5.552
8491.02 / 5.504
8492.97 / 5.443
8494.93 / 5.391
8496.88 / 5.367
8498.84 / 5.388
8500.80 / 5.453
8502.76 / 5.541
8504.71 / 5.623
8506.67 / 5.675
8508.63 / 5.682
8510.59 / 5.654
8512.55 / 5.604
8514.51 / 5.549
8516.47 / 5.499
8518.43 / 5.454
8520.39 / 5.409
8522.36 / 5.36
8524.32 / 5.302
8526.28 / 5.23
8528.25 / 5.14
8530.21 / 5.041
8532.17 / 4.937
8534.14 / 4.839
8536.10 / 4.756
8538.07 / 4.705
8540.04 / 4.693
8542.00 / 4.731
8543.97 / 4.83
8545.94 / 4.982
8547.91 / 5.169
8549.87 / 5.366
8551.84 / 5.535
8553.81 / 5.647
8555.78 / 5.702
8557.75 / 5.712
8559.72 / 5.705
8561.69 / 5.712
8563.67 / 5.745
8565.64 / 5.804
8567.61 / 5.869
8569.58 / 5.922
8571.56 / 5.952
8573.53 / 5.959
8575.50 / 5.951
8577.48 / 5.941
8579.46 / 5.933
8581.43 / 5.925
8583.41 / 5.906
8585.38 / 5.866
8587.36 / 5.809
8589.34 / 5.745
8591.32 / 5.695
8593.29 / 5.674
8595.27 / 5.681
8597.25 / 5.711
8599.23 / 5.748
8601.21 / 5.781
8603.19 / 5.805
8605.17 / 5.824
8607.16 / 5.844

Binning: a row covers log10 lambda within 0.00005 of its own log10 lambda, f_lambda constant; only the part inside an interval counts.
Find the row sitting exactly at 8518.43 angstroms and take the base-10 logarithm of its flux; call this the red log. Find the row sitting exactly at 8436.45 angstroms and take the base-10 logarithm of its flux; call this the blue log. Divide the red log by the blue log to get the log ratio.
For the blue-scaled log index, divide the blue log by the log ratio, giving 0.762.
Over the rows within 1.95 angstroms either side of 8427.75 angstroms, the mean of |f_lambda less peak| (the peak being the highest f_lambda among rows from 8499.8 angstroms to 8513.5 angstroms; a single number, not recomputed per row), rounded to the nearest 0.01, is 0.12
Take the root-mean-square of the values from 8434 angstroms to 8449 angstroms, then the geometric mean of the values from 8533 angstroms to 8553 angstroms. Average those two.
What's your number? 5.31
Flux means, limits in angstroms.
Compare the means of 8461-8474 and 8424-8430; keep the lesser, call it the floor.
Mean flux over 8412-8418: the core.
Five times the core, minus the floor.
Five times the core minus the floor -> 23.4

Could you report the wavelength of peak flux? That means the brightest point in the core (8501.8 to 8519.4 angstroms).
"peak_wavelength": 8508.63 angstroms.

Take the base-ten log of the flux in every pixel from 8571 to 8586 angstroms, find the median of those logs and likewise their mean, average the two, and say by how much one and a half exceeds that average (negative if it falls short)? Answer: 0.727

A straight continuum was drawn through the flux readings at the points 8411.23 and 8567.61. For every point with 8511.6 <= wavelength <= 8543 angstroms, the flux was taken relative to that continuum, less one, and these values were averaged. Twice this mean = -0.25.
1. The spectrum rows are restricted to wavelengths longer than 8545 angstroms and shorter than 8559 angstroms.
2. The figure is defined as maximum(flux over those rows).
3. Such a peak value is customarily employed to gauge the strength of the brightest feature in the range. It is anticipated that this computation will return 5.712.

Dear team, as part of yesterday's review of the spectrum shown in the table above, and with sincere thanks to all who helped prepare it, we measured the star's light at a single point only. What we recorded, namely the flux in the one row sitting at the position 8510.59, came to 5.654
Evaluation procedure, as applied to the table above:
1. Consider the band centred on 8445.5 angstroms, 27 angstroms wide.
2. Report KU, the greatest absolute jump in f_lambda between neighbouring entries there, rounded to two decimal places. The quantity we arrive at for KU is 0.03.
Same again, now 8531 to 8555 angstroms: 0.20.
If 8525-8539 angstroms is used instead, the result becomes 0.10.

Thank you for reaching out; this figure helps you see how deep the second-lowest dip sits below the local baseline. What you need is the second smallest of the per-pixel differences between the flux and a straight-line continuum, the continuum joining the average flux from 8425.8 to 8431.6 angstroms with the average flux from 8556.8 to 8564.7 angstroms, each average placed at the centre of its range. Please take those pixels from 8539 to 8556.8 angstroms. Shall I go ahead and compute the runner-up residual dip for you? -1.0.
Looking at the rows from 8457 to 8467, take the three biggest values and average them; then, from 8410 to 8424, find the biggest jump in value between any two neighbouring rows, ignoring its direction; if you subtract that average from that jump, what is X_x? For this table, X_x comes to -5.70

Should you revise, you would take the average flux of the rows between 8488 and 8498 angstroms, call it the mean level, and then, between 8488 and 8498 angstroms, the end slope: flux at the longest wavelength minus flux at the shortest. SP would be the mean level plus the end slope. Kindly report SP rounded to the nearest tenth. 5.3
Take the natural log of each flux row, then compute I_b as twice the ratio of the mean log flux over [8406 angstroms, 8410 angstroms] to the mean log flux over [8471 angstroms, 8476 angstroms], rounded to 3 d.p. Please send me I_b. 2.115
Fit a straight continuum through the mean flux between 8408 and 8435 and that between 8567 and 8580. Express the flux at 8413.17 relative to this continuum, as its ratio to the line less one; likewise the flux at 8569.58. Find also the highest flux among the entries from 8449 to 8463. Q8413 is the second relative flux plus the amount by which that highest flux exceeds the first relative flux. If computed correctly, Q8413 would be 5.8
